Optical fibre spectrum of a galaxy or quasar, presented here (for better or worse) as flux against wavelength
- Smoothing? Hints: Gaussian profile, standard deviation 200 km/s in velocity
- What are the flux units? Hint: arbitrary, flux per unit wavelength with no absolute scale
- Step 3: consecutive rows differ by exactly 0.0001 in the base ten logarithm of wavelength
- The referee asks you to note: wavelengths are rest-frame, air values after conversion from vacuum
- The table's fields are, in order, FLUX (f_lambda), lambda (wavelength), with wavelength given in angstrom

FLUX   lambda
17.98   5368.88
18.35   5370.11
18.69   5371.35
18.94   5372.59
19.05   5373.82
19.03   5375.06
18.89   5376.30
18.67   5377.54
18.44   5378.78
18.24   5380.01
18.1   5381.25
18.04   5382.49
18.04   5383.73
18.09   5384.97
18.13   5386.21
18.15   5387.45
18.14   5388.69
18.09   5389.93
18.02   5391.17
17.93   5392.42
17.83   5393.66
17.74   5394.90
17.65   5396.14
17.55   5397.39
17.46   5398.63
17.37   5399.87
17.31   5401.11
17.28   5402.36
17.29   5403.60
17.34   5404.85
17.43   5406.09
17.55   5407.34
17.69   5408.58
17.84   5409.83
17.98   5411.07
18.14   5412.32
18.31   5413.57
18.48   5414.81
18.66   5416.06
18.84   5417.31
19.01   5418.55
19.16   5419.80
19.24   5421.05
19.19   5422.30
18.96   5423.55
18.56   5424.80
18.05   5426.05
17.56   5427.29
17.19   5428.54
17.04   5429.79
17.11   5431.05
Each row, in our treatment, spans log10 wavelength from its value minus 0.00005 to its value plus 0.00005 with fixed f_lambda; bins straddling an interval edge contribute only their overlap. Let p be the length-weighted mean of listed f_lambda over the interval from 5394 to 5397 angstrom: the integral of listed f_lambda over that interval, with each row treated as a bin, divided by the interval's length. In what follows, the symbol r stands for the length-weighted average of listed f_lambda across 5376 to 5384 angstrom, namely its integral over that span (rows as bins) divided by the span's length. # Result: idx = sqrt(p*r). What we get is 18.0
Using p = 17.7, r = 18.3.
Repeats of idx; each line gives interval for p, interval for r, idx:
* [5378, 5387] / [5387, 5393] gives 18.1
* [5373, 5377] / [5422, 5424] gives 19.0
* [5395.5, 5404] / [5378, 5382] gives 17.9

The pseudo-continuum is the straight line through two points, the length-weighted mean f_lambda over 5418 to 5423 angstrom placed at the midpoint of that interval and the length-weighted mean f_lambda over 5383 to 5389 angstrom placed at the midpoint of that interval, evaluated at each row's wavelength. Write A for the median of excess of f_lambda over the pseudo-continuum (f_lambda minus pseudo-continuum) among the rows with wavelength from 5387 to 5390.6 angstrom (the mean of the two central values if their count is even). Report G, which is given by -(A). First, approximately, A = 0.0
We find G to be 0.0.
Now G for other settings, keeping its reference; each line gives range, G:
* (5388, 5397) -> 0.4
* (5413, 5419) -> 0.3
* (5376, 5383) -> -0.4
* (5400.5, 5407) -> 1.3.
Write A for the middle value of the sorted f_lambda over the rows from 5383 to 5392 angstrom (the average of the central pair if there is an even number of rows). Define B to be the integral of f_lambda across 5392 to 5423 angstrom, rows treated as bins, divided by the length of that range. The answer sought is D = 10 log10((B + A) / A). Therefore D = 3.00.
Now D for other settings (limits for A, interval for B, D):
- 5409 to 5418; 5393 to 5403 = 2.92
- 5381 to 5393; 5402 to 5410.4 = 2.94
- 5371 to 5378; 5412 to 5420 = 2.98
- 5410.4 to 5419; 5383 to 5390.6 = 2.97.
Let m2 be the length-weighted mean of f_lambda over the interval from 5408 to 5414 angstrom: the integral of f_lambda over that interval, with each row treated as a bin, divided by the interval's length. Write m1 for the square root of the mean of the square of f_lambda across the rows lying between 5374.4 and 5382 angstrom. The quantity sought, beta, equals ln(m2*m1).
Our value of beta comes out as 5.81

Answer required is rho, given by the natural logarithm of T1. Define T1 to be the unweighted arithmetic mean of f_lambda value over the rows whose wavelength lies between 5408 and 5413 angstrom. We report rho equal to 2.885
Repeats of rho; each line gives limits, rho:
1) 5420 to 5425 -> 2.944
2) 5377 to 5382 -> 2.910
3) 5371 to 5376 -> 2.941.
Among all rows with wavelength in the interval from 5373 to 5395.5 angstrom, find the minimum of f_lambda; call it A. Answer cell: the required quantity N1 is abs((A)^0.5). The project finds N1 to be 4.21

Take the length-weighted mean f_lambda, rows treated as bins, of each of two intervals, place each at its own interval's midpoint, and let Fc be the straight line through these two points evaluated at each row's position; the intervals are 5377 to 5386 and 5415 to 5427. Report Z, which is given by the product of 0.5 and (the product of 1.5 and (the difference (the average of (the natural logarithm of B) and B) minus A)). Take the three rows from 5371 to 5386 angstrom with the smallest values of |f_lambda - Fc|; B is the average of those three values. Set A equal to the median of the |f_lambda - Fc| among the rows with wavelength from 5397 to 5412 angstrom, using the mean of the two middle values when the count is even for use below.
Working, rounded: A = 1.1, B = 0.12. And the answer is -1.58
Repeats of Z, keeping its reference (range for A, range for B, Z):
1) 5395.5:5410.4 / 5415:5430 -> -1.68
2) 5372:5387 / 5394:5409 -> 0.04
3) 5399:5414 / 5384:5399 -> -1.40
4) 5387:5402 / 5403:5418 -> -1.18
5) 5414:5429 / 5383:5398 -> -0.83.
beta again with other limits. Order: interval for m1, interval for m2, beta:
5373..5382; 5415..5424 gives 5.87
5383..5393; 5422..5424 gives 5.84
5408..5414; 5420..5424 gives 5.84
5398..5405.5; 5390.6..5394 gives 5.74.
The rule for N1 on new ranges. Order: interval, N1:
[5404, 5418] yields 4.16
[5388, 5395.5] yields 4.21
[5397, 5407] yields 4.16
